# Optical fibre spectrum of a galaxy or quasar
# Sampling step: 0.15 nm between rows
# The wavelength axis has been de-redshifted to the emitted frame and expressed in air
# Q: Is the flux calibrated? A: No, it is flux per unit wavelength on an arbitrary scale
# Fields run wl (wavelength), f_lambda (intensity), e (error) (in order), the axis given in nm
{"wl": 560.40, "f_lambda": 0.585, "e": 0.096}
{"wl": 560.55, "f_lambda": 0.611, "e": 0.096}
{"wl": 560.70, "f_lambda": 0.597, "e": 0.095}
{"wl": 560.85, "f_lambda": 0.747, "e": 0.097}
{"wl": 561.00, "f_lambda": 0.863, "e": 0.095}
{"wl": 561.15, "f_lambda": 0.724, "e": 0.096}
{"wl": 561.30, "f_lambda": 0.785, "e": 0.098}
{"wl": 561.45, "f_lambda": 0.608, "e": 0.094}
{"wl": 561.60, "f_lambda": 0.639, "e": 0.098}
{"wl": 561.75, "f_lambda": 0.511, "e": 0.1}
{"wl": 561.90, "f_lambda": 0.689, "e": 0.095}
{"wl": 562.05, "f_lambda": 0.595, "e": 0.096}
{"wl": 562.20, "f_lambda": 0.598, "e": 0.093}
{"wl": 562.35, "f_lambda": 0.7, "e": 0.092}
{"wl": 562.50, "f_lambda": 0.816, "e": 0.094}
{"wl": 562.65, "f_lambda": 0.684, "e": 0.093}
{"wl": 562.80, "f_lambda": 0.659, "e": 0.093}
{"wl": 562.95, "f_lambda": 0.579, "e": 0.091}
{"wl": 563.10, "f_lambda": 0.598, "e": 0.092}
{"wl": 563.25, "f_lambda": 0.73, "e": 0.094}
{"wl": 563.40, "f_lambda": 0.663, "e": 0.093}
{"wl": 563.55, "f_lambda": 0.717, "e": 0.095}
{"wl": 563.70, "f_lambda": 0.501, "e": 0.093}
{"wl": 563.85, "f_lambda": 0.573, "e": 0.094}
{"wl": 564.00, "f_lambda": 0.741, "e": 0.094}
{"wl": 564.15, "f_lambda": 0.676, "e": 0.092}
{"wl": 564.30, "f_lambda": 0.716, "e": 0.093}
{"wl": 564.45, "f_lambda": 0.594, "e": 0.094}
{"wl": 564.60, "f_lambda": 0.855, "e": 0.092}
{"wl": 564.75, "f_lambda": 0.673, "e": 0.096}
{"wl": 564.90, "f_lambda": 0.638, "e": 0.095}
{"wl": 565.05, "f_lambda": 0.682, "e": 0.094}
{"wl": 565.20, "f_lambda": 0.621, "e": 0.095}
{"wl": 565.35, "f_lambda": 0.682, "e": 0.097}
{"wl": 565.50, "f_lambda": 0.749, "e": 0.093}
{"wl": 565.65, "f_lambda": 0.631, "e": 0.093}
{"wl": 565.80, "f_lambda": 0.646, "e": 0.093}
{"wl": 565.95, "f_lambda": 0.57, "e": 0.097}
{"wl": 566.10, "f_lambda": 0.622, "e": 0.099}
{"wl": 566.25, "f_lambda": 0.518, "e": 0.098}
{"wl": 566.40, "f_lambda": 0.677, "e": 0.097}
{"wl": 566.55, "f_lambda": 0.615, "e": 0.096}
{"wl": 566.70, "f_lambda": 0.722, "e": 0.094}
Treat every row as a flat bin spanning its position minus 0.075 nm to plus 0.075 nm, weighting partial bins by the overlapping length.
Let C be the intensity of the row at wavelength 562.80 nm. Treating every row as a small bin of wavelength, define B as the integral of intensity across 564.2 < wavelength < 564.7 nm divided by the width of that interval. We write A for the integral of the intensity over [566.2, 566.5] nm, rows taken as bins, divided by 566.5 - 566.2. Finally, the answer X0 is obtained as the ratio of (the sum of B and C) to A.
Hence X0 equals 2.27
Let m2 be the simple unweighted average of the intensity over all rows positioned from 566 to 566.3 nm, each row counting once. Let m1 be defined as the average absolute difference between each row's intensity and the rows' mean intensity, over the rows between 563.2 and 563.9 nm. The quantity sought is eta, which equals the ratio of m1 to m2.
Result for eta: 0.14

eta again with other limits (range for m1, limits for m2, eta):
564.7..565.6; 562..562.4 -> 0.05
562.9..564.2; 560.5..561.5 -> 0.10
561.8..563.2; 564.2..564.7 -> 0.08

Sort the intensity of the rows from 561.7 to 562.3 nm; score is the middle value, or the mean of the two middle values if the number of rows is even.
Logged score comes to 0.60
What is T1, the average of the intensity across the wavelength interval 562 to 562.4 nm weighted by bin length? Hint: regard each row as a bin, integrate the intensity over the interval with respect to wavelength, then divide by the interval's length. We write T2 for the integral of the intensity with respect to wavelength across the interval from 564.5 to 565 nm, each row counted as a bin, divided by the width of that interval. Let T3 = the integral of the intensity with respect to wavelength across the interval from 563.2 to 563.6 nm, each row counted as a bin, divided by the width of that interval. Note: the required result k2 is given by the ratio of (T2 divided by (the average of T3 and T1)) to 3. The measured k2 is 0.358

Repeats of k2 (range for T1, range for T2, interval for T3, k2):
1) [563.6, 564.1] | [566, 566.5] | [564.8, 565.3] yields 0.319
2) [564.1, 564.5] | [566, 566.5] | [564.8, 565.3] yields 0.306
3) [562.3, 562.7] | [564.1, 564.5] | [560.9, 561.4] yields 0.292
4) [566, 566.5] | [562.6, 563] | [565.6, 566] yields 0.350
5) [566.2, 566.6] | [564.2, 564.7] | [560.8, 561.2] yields 0.344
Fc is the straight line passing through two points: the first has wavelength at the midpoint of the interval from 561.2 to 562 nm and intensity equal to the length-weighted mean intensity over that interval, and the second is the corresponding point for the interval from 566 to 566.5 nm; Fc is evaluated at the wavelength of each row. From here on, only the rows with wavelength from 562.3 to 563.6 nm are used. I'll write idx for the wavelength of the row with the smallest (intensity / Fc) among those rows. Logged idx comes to 562.95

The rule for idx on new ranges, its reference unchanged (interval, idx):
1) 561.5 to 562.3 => 561.75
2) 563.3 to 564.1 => 563.70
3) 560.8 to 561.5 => 561.45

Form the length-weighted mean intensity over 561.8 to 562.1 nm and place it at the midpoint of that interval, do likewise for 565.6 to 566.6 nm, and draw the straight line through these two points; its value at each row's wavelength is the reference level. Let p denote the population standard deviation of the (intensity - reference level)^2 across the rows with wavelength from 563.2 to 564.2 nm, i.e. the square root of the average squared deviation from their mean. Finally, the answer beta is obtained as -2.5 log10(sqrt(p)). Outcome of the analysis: 2.8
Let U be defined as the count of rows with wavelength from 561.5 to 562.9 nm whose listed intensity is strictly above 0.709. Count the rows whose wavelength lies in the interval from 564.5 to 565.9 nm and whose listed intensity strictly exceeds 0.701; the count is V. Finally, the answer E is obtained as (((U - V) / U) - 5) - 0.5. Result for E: -6.5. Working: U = 1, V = 2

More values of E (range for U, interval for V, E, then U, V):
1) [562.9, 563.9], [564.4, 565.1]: -5.0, 2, 1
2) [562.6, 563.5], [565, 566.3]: -5.5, 1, 1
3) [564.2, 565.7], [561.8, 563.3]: -5.2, 3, 2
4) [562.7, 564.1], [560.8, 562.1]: -5.8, 3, 4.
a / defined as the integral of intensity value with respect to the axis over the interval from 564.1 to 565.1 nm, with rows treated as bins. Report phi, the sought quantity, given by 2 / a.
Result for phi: 2.9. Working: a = 0.7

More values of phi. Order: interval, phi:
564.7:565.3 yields 5.1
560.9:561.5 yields 4.4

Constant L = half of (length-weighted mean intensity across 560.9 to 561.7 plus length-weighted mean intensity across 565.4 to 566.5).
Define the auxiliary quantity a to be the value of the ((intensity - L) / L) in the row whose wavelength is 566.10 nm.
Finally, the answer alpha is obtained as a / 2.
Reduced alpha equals -0.04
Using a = -0.08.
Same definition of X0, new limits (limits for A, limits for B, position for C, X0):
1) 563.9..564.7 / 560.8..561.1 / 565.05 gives 2.09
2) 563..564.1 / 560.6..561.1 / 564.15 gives 2.18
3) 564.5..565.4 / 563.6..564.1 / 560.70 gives 1.76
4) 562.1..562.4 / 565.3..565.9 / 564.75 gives 2.10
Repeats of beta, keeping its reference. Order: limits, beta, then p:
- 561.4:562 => 2.7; 0.006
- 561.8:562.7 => 2.4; 0.012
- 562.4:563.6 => 2.5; 0.010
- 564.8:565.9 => 2.8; 0.006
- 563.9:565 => 2.2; 0.018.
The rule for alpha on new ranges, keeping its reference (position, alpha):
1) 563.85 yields -0.08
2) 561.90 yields 0.01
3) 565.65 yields -0.03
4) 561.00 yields 0.14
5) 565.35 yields 0.01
